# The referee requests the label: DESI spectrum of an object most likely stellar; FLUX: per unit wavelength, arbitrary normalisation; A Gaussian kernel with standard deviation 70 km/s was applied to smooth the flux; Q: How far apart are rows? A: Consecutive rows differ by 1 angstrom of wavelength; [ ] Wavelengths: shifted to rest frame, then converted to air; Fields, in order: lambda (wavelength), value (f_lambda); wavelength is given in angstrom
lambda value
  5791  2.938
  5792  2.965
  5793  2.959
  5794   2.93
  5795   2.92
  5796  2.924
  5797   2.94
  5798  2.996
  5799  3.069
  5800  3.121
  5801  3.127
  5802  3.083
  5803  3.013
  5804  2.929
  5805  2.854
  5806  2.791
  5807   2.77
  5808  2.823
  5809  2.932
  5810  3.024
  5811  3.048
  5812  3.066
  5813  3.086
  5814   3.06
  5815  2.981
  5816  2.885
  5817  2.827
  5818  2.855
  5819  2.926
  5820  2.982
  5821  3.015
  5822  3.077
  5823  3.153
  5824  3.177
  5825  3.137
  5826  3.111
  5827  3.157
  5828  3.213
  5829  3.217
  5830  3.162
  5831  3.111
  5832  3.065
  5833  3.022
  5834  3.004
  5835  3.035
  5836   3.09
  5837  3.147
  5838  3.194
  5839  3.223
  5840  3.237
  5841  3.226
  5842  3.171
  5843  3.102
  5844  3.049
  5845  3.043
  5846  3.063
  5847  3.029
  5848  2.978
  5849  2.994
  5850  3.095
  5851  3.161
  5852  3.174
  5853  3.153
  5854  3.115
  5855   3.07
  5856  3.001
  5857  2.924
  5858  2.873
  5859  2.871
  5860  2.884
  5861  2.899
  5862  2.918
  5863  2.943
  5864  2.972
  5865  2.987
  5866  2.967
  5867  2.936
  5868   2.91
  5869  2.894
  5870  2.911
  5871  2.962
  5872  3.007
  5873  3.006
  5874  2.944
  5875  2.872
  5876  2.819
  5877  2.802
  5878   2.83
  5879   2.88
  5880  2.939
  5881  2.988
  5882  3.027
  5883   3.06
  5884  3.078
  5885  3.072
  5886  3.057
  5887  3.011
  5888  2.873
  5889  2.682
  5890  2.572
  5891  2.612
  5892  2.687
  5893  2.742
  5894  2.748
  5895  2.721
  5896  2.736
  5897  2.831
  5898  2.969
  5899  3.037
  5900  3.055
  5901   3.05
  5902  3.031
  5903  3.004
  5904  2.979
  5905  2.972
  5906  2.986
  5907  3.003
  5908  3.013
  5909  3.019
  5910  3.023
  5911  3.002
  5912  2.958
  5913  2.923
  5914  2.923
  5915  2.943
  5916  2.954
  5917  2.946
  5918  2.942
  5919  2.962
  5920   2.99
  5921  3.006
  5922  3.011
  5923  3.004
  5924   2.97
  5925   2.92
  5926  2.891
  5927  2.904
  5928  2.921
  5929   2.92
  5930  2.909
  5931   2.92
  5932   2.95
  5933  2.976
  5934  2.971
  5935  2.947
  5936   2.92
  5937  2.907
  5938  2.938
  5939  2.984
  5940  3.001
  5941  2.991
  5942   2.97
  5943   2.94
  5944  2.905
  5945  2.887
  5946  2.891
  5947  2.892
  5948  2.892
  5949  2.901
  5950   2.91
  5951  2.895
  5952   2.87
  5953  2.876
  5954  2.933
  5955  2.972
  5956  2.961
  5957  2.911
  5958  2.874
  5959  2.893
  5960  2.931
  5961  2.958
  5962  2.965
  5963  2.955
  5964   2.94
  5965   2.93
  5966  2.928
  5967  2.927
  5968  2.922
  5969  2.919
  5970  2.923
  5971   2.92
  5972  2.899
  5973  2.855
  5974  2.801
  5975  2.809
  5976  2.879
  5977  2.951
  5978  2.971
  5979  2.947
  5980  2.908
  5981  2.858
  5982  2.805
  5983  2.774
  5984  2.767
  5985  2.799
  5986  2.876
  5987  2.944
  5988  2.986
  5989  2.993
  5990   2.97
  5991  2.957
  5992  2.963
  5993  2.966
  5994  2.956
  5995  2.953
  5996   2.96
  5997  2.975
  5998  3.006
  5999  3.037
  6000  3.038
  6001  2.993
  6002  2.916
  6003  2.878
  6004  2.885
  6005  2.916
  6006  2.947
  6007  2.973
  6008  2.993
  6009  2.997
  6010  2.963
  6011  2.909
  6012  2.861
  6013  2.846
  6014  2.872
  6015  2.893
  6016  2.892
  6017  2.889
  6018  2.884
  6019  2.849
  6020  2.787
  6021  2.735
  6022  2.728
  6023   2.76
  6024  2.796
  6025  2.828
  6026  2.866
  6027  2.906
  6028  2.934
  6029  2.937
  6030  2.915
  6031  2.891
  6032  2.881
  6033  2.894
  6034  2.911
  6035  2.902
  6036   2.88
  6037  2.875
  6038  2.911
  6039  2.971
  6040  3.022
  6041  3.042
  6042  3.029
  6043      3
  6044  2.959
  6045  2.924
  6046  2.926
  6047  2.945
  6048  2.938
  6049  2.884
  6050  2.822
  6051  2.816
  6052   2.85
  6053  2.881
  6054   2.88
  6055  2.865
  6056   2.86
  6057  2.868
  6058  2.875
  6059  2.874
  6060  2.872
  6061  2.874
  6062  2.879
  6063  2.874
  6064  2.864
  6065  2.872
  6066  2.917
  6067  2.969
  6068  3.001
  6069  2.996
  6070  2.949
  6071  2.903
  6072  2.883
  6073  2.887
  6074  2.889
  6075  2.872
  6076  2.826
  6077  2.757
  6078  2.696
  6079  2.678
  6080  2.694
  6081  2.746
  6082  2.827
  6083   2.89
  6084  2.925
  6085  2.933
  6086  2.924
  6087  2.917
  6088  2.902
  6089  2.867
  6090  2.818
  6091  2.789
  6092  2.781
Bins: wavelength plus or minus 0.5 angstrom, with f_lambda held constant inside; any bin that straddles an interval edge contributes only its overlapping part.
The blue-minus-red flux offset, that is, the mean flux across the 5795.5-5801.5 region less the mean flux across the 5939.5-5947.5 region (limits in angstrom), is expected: 0.09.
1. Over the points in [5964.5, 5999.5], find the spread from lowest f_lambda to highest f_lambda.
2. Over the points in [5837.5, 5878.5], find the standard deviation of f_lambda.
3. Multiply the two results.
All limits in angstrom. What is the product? 0.032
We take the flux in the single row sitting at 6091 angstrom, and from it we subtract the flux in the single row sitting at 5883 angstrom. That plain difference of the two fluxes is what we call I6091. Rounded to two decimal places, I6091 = -0.27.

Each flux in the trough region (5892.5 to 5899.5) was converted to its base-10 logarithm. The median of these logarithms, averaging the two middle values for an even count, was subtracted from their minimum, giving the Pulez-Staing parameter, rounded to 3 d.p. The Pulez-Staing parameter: -0.004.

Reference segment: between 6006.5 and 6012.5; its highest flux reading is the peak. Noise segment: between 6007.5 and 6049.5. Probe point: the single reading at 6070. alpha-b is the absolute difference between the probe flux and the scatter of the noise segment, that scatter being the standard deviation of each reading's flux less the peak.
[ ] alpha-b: 2.88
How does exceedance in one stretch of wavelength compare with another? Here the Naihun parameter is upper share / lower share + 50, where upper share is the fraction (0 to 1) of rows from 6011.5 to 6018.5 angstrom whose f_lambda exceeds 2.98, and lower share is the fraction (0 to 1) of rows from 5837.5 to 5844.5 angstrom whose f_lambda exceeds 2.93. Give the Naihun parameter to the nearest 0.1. 50.0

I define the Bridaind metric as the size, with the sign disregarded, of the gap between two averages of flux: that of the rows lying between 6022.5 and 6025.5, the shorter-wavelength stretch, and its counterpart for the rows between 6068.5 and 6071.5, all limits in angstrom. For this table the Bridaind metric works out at 0.155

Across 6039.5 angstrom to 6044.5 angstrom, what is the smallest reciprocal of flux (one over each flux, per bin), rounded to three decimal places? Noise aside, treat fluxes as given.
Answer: 0.329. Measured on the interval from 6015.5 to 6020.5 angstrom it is 0.346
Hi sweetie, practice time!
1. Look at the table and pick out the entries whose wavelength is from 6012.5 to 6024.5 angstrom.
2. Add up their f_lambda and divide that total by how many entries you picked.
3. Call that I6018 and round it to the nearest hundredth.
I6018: 2.83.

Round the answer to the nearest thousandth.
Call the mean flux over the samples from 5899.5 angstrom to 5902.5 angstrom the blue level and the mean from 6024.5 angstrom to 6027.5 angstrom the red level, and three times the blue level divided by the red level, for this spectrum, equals 3.187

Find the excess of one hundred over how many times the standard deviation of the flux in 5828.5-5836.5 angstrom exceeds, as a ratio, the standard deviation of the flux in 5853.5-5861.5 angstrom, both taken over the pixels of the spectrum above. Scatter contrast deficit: 99.2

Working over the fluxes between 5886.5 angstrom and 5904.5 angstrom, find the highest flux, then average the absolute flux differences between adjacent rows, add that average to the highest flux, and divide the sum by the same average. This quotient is 50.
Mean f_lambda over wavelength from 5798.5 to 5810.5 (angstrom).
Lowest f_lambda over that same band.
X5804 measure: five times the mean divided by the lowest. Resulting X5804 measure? 5.35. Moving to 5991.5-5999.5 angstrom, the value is 5.04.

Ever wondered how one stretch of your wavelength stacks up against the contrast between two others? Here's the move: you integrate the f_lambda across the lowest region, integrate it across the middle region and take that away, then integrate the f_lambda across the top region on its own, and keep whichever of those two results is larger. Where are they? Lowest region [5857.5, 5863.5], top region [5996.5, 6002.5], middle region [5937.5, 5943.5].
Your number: 18.0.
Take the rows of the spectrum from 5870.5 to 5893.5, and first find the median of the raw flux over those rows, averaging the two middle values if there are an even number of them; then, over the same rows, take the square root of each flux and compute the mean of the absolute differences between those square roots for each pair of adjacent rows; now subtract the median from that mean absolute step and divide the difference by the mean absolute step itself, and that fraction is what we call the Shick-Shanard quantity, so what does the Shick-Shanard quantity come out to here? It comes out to -180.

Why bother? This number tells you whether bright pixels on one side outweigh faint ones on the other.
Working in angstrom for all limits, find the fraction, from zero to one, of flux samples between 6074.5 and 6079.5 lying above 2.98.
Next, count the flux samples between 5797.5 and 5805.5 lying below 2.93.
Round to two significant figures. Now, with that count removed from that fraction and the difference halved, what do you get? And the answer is -1.0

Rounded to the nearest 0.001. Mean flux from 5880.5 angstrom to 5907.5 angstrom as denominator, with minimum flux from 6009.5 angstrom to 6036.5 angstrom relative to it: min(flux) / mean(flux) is 0.937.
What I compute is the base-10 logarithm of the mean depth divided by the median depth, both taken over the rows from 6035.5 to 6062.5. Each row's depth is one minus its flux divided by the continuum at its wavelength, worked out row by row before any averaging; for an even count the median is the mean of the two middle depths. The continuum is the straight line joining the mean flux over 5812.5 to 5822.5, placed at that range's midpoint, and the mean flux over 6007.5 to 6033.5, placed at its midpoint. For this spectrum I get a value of 0.32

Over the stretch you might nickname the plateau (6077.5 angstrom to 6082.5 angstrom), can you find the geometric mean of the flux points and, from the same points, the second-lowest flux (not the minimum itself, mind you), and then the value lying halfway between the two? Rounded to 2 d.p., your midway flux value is 2.71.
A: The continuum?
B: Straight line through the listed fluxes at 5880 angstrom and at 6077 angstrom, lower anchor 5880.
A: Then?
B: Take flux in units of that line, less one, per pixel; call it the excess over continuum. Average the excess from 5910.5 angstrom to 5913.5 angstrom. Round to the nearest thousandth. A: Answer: 0.018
